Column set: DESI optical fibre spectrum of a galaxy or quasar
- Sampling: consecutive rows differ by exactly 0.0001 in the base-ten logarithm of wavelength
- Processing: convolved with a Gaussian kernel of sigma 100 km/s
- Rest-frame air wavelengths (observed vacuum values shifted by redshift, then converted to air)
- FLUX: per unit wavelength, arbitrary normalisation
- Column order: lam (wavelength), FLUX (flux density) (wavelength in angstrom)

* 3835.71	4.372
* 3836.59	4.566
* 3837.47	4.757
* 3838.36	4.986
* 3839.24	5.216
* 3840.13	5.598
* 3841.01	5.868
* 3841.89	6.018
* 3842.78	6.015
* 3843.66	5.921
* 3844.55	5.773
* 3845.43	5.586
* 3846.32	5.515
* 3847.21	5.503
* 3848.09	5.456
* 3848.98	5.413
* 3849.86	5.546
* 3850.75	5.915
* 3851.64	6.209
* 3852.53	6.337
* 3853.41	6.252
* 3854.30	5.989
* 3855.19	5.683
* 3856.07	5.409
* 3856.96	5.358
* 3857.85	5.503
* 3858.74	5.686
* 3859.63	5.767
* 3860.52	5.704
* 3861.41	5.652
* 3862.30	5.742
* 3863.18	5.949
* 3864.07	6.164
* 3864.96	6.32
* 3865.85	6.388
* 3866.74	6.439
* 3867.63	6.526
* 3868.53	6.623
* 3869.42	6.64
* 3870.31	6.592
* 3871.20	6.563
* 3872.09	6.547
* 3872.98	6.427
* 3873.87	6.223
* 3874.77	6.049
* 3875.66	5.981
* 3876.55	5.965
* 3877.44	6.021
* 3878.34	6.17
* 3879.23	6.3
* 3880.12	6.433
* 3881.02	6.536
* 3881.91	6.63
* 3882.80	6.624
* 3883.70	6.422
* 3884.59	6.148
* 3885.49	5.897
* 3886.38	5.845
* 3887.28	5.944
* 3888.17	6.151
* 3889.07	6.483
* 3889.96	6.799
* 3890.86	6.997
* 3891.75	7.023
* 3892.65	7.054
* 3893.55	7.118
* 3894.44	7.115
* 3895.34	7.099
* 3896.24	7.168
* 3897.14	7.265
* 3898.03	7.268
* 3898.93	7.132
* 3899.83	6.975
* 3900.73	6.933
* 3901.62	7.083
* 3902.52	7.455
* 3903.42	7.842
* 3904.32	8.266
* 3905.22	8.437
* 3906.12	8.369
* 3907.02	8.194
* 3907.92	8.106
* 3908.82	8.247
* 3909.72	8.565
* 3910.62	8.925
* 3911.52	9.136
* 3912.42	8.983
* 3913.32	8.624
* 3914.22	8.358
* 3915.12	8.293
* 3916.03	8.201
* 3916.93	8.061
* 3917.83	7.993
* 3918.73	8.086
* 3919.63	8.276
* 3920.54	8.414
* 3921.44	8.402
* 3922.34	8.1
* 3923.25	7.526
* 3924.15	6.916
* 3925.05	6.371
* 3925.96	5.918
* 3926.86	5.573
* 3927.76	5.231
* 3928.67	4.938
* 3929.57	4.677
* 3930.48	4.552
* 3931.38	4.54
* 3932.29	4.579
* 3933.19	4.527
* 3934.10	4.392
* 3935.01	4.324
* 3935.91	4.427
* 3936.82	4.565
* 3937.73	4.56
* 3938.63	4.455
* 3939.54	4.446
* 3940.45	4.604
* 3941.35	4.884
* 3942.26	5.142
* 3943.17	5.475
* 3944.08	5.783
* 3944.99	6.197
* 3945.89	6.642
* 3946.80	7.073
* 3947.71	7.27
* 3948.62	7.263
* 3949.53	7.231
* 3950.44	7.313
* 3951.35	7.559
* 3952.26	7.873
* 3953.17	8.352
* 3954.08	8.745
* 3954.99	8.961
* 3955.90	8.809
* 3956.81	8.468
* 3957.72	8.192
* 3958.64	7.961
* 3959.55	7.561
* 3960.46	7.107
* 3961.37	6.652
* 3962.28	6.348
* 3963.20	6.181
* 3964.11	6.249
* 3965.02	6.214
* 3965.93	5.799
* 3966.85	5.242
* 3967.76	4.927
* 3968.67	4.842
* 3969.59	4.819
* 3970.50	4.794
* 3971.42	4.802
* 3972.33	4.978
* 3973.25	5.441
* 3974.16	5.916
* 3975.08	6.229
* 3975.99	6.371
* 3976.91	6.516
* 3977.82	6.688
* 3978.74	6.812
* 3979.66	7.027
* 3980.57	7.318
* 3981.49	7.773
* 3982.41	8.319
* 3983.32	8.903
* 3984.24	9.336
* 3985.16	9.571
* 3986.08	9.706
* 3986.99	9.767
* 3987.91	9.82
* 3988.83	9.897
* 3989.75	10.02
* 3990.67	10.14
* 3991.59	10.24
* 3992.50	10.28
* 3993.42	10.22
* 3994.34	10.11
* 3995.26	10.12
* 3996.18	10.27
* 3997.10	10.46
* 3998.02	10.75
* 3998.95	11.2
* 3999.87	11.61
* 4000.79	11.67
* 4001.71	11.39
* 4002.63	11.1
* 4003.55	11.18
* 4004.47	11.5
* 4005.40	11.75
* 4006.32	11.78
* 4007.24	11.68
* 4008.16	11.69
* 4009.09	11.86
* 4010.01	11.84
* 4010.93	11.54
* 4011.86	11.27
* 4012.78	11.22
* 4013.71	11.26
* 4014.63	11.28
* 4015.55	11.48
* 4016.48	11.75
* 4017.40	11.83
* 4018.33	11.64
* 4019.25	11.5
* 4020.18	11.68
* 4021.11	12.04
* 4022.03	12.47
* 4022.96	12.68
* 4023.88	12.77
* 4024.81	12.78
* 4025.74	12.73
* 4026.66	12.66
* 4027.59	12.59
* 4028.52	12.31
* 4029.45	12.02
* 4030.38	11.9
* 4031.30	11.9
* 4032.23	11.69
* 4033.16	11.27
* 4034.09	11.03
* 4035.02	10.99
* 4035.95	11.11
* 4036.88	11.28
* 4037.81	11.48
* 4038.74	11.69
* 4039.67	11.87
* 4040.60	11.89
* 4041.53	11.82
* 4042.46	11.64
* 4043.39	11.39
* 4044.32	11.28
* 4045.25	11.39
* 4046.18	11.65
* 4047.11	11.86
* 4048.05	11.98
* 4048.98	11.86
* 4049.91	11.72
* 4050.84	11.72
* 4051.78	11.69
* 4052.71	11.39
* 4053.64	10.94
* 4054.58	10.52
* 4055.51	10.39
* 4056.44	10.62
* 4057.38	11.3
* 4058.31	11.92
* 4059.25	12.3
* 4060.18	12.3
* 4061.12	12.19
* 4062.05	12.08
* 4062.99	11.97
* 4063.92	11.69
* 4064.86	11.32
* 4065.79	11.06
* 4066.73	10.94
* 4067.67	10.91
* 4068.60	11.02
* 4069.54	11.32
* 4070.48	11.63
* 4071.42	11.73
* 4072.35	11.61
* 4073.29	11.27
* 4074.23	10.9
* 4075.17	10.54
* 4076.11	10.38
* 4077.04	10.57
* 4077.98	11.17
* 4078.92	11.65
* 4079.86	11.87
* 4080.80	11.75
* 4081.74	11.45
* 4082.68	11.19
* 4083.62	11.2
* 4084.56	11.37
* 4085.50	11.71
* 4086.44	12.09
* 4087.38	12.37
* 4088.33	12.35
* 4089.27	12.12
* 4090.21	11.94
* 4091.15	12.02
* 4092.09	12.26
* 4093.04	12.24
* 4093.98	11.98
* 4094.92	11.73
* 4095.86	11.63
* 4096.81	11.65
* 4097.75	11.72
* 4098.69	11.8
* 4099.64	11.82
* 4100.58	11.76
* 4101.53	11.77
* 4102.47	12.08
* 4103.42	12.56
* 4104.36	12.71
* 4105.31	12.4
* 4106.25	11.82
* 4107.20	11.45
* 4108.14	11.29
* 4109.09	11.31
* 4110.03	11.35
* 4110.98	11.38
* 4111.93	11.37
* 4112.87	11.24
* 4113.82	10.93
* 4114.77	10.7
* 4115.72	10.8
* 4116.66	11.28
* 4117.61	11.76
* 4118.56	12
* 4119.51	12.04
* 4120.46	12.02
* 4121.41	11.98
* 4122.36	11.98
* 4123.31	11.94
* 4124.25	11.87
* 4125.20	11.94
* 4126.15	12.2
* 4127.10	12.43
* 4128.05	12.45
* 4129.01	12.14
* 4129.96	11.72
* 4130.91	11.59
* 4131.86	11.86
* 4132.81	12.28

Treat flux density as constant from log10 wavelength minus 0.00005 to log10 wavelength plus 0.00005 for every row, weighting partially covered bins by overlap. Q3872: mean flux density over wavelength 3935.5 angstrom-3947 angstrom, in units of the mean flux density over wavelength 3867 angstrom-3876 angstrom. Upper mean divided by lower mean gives 0.8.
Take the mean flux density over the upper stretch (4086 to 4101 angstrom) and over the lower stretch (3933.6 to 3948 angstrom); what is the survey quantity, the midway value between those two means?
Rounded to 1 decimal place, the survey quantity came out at 8.6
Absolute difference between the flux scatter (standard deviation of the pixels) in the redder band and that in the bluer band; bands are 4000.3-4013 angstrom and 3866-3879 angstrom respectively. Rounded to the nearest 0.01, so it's 0.00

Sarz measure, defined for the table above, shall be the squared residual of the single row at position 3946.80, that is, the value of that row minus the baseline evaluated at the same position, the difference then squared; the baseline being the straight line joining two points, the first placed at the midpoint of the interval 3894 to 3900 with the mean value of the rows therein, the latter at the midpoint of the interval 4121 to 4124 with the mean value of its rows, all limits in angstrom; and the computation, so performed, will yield 1.3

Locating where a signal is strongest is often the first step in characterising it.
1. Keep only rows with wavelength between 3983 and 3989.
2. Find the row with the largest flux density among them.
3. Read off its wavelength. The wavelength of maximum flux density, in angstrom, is 3988.83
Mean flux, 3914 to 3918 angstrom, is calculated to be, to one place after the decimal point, 8.2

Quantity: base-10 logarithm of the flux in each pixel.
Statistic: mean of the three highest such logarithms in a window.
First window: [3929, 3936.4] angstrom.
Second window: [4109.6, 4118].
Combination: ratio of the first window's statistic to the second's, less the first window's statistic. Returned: -0.04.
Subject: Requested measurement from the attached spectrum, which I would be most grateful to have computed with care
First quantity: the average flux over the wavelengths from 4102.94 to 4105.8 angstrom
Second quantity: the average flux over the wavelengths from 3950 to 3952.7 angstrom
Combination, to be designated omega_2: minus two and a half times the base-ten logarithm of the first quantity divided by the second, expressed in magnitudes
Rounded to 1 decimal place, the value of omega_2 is -0.5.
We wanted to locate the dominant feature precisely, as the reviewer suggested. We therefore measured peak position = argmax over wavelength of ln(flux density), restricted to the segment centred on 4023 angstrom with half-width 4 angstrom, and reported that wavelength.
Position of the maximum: 4024.81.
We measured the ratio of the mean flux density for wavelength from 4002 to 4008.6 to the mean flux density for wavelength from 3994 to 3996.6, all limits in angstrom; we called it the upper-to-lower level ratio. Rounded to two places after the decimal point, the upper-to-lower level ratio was 1.13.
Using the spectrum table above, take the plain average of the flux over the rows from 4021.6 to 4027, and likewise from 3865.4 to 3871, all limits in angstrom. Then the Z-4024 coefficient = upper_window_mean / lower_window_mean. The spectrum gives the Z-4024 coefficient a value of 1.9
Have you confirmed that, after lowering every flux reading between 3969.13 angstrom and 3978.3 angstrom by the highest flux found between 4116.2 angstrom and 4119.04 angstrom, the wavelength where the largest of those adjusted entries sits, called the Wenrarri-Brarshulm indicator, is 3977.82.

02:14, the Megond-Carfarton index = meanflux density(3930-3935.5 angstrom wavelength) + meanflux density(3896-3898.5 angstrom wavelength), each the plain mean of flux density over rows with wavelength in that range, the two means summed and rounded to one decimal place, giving 11.7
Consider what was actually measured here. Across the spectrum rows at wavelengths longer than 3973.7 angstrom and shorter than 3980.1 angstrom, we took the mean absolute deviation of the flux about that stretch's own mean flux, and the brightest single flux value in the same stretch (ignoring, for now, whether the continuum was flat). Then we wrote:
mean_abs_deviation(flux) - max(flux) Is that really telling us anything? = -6.7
